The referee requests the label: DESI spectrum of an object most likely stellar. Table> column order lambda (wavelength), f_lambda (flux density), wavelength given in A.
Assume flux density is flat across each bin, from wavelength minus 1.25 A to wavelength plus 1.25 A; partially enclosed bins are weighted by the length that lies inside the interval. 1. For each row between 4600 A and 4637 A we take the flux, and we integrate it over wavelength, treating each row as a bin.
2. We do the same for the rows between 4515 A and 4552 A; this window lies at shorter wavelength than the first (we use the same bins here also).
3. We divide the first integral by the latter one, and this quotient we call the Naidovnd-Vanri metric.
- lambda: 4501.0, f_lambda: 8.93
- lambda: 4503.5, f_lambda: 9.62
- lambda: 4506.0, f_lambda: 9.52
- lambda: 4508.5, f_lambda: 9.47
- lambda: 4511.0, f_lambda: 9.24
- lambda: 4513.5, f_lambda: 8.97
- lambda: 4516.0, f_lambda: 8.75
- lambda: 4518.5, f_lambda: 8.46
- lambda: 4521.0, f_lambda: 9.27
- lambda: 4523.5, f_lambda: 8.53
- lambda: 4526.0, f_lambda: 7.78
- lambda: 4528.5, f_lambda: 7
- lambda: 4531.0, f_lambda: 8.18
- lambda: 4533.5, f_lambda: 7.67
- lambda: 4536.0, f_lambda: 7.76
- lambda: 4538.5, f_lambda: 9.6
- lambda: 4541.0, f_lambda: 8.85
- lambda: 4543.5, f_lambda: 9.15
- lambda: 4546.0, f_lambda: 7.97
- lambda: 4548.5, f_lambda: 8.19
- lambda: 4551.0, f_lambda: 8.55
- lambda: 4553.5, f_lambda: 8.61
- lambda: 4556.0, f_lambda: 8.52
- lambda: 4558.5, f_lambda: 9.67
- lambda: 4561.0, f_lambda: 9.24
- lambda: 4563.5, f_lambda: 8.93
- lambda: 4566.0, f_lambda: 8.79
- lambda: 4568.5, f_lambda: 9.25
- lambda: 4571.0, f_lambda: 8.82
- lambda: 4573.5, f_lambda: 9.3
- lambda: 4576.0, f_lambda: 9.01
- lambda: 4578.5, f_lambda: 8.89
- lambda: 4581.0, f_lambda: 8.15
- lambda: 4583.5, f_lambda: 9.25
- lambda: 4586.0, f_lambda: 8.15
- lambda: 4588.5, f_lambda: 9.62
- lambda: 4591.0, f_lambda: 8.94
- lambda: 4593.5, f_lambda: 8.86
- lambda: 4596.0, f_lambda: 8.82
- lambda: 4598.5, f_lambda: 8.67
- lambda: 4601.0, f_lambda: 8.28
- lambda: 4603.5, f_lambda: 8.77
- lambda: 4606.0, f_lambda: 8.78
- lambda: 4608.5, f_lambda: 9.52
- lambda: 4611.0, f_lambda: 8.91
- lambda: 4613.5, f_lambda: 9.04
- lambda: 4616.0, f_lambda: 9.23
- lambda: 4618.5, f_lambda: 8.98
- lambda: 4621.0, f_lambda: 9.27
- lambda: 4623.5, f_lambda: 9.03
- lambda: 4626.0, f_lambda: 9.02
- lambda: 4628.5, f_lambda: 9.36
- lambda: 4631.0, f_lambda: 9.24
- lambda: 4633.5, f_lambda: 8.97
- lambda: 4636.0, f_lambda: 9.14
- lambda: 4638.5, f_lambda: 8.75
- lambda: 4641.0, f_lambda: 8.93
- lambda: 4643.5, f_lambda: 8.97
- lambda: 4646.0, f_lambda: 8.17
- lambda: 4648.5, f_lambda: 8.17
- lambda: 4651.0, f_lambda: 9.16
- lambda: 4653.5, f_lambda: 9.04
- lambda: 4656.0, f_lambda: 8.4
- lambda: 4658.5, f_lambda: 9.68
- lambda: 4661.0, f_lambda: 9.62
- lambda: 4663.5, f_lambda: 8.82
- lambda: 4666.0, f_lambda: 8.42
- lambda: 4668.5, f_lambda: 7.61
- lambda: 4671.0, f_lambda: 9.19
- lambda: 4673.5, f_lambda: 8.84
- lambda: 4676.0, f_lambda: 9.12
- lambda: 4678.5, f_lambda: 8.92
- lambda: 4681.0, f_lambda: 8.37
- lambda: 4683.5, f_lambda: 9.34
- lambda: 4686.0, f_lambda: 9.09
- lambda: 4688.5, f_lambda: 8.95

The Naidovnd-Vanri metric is 1.08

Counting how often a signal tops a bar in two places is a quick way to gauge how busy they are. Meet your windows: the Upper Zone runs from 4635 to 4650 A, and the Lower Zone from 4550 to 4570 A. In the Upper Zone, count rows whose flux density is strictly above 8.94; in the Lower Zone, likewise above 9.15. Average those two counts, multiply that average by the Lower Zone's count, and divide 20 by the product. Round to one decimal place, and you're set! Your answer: 2.7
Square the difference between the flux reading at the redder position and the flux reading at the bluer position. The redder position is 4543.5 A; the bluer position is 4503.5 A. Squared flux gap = 0.2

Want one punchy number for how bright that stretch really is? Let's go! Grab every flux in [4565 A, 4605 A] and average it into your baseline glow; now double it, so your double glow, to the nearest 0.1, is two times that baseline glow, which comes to 17.7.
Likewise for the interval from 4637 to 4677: 17.6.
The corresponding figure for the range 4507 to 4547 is 17.1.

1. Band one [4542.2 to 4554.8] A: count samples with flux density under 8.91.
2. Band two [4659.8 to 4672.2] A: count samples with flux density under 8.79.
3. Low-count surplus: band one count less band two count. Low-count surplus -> 2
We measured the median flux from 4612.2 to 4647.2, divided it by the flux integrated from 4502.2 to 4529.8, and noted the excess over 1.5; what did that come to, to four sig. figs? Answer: -1.463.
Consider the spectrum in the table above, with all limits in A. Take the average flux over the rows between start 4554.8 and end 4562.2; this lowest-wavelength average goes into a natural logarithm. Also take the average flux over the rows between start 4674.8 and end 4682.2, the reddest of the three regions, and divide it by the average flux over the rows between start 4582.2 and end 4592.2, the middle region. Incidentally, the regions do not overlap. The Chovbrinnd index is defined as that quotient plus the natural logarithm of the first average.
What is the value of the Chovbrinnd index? 3.19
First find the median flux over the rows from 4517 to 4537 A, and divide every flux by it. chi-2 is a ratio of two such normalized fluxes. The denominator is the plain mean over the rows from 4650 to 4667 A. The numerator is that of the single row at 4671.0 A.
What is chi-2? 1.02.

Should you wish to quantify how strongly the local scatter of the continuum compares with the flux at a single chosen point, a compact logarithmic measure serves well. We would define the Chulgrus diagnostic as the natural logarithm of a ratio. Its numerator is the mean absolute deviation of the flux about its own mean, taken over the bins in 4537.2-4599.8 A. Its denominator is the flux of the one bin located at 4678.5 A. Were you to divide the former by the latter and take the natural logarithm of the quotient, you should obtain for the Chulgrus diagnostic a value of -3.24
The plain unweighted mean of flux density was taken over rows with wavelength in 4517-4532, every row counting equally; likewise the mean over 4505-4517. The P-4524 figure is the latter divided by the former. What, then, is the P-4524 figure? 1.12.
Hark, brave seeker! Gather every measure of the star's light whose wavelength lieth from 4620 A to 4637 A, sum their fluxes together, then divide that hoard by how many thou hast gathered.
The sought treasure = 9.15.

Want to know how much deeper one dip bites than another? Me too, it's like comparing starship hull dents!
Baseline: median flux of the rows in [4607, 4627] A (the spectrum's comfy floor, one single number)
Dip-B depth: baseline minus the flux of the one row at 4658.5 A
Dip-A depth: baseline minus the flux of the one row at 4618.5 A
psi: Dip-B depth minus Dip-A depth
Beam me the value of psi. -0.7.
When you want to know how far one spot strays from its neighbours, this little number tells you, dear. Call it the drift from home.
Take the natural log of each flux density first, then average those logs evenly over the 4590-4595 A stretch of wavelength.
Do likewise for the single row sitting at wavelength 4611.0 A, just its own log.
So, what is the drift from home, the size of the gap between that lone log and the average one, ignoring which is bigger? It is 0.00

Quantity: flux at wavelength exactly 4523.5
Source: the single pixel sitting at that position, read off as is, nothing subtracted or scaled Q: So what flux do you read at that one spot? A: 8.53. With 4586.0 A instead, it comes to 8.15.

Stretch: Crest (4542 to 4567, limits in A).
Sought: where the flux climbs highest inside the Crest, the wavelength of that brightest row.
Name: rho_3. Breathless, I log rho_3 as 4558.5 A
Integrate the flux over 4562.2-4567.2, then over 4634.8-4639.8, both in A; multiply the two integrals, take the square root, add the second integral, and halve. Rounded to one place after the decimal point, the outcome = 44.6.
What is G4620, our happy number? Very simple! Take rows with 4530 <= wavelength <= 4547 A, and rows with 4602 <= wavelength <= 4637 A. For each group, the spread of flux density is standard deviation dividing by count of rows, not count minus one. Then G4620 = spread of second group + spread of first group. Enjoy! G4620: 0.90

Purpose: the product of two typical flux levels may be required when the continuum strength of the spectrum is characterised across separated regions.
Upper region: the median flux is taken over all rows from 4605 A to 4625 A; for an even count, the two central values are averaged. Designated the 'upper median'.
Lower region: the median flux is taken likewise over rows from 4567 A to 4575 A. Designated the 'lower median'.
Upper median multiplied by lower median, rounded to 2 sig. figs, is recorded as 84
